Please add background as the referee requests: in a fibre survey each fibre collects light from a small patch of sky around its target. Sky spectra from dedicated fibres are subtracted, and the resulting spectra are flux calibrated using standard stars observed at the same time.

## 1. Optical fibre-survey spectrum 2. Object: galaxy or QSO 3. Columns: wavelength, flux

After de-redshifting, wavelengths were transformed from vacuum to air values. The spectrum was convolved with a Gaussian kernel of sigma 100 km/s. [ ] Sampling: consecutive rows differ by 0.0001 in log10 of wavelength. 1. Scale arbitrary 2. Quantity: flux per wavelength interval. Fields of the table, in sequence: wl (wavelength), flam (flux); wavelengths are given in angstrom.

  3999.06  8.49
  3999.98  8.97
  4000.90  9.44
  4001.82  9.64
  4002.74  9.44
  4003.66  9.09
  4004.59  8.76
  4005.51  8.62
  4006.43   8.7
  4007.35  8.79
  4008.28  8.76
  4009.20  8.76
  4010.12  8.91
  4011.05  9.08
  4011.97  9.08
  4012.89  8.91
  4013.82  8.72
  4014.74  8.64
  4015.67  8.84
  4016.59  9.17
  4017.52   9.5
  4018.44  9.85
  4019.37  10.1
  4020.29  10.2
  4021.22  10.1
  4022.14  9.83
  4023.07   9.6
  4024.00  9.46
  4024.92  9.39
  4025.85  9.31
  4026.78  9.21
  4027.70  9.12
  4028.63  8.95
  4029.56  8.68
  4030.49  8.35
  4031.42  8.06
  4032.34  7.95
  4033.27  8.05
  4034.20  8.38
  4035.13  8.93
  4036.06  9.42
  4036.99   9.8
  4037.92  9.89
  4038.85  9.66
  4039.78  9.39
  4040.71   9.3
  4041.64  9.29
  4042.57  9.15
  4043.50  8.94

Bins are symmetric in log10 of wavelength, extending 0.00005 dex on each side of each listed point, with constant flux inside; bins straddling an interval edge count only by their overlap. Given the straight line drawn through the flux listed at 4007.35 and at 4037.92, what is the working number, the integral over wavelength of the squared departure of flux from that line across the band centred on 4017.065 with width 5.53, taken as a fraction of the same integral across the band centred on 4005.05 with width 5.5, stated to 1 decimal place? 1.8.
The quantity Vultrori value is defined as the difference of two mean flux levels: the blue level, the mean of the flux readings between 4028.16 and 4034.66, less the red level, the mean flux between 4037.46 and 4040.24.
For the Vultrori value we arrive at -1.3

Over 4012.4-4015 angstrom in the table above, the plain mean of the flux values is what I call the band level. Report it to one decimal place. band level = 8.8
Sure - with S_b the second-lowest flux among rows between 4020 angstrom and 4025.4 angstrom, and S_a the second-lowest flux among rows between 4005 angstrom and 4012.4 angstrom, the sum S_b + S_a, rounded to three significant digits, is 18.2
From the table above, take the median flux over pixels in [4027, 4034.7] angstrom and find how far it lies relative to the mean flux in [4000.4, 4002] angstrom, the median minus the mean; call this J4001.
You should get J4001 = -1.2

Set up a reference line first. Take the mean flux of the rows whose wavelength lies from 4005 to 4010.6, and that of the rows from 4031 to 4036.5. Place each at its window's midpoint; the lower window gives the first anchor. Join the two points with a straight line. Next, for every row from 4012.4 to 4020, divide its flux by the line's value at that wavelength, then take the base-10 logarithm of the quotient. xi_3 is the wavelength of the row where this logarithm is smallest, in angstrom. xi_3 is 4014.74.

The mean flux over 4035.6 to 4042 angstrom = 9.5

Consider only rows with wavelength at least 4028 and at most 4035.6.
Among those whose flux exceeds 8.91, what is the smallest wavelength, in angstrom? 4028.63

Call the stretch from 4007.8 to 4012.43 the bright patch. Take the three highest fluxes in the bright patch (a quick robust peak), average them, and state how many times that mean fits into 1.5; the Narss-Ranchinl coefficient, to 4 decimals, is 0.1662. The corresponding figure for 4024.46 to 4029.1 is 0.1612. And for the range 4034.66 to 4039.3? 0.1533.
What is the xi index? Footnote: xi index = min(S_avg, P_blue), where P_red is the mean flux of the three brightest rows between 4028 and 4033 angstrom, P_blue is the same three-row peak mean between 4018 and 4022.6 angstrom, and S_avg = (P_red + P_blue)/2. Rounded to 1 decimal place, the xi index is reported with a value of 9.4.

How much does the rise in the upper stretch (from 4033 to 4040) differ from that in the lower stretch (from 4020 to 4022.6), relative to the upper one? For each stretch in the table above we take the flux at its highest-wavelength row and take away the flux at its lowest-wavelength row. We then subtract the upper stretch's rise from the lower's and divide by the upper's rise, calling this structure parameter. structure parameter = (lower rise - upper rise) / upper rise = -1.3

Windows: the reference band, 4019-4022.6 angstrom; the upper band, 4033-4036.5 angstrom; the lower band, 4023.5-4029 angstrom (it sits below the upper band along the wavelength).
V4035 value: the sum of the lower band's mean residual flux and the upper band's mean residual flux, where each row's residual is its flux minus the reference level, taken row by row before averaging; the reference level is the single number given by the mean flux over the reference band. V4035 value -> -2.2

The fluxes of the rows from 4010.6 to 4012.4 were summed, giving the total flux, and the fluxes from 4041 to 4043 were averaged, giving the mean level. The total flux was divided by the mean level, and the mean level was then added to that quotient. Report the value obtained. 11.2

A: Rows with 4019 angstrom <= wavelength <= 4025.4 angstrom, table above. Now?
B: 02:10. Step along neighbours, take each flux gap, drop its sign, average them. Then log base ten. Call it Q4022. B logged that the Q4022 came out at -0.82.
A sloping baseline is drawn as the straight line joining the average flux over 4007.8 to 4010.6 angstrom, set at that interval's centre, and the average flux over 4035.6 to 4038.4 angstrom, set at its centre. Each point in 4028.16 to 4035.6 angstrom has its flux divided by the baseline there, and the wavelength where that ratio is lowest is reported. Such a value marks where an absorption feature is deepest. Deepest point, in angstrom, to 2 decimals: 4032.34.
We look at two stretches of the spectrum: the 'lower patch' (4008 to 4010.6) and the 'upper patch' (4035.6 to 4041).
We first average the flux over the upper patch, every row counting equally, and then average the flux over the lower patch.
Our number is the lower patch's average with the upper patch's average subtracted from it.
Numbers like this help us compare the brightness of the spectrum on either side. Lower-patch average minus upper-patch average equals -0.8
